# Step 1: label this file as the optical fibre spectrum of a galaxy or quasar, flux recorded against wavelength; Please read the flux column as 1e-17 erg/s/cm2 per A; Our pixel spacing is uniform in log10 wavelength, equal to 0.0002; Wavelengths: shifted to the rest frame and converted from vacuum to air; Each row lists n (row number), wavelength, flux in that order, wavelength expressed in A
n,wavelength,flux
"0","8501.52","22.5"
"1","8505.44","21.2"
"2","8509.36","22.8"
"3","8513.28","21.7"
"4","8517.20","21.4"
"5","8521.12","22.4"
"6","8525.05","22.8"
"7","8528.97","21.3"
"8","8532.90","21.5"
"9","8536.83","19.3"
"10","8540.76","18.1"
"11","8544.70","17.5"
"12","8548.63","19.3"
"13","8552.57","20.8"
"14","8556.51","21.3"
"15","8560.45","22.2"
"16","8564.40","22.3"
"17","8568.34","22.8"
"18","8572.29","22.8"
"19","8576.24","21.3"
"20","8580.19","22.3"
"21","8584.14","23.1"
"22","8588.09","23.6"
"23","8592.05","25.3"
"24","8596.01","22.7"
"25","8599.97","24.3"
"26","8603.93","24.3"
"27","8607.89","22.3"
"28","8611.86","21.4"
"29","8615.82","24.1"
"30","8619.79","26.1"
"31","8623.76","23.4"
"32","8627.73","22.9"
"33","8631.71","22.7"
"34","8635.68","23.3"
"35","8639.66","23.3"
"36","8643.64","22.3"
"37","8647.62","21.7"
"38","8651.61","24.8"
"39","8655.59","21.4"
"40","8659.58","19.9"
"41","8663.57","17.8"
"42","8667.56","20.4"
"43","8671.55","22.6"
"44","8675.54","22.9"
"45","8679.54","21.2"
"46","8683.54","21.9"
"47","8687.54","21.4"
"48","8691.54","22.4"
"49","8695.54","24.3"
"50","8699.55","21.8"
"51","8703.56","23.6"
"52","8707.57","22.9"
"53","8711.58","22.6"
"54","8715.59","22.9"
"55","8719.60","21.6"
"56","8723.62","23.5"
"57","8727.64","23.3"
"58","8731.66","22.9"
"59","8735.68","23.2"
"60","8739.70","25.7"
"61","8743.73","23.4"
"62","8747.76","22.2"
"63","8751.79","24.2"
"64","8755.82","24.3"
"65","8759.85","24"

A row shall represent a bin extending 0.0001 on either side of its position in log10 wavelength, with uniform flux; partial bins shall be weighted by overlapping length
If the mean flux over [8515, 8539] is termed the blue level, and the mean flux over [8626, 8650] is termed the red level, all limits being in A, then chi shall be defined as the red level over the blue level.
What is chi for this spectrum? 1.06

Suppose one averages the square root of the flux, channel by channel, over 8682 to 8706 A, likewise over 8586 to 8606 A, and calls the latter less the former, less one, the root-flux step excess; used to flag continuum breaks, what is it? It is -0.85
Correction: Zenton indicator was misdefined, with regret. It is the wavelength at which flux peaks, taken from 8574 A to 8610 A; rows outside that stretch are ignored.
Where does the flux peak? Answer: 8592.05 A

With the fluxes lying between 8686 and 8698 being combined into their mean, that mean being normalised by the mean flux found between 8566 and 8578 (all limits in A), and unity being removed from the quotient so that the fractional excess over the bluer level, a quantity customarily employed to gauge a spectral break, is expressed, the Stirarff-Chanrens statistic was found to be 0.018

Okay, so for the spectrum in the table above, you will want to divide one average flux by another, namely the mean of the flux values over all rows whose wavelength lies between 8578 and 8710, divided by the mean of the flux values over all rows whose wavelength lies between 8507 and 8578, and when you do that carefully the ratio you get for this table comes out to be 1.07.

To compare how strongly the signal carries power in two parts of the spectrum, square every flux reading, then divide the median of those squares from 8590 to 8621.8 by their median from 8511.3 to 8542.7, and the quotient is 1.27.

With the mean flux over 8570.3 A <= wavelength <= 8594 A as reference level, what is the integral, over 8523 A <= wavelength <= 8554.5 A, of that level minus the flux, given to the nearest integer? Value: 94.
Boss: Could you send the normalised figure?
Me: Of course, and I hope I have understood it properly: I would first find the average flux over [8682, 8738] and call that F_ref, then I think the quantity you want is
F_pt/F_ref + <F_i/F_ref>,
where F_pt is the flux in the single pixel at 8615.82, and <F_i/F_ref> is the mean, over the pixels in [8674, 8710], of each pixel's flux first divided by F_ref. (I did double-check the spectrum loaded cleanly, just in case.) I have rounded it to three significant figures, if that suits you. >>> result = 2.05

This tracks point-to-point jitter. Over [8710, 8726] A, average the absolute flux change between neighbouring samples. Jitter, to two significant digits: 1.2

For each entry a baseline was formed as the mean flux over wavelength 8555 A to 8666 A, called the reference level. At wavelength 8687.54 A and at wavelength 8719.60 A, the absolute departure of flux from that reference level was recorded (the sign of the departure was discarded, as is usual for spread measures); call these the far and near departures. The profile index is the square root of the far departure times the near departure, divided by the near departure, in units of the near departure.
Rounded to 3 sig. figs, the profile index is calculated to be 1.09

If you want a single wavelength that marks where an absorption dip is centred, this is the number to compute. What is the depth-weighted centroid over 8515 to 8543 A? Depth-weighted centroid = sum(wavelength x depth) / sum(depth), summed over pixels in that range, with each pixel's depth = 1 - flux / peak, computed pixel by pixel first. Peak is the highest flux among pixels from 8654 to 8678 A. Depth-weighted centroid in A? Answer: 8534.0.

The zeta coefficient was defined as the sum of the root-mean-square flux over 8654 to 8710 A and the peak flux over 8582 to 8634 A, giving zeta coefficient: 47.9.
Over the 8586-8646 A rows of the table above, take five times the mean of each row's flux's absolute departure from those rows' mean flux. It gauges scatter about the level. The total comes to 4.6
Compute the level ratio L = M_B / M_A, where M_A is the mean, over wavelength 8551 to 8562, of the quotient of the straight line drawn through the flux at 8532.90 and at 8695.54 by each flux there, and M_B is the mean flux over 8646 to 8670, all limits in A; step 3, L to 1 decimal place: 20.5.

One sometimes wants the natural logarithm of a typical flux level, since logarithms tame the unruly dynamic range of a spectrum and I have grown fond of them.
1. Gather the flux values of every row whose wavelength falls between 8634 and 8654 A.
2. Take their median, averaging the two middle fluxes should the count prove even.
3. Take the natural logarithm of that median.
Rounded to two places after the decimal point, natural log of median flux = 3.15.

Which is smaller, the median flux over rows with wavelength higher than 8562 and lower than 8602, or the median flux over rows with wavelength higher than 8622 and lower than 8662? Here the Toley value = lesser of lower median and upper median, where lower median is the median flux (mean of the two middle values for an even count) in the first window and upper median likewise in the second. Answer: 22.8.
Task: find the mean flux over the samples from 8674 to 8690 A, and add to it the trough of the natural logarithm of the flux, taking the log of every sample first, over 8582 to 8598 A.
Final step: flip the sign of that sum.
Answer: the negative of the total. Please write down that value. -25.0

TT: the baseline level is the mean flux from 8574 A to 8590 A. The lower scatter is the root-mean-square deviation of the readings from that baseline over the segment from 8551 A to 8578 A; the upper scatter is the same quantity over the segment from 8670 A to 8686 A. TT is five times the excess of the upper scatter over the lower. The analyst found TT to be -1.0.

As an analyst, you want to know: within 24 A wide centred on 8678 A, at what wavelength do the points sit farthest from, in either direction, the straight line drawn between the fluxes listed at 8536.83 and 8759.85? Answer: 8667.56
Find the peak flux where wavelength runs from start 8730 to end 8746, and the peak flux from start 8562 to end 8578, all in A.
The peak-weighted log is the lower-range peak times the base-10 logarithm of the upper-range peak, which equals 32.1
